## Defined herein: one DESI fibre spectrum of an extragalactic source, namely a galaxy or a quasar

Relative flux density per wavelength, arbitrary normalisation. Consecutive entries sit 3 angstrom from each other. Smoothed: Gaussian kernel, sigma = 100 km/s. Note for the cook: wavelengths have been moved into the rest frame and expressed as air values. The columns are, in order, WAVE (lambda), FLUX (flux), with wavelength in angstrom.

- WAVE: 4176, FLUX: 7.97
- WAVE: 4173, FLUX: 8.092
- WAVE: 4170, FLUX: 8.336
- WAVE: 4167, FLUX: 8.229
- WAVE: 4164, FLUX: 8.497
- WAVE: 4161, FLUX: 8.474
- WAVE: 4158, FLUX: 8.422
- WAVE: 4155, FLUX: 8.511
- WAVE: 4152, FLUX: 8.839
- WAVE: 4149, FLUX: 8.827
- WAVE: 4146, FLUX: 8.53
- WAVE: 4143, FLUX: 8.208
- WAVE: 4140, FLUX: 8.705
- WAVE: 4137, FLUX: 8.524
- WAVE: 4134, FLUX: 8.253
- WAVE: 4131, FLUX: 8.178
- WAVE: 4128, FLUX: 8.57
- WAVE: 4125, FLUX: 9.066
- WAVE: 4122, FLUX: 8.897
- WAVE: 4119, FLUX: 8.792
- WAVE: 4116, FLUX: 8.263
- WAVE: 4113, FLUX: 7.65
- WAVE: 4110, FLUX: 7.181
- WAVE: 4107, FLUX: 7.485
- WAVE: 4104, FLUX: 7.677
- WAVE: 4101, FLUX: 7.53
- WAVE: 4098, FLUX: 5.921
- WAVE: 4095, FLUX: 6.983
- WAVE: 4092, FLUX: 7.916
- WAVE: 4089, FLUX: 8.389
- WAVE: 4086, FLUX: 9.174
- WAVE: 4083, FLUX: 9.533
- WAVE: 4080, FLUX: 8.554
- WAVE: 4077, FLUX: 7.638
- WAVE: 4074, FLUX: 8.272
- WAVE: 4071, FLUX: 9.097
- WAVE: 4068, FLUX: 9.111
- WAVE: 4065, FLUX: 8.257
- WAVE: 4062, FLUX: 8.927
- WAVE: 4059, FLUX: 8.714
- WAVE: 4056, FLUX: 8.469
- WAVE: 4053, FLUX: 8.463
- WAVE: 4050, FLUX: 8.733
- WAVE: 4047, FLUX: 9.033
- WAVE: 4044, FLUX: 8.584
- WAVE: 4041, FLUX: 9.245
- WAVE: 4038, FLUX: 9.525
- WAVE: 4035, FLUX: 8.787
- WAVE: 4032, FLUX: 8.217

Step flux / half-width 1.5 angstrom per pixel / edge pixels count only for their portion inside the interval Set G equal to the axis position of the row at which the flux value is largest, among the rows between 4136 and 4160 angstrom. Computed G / 4152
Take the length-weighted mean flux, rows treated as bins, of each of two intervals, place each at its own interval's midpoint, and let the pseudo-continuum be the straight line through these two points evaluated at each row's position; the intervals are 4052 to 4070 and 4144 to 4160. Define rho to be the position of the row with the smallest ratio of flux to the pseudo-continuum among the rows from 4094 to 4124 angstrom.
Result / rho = 4098 angstrom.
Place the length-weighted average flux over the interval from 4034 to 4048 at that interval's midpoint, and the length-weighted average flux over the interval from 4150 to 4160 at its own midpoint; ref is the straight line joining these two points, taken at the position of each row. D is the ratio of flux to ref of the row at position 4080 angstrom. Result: 0.962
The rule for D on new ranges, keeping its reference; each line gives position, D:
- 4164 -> 0.992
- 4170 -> 0.976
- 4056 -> 0.943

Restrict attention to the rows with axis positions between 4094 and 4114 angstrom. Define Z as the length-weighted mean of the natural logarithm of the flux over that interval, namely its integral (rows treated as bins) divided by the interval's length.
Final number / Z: 1.97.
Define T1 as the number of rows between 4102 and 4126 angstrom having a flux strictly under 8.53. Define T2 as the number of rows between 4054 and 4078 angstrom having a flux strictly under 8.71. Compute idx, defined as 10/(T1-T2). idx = 10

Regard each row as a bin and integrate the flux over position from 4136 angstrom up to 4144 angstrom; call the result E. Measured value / 68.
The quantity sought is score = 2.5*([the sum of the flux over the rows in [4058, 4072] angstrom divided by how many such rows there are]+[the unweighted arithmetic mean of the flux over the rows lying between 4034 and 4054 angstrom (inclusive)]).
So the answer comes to 44.3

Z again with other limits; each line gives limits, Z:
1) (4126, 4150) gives 2.14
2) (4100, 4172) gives 2.12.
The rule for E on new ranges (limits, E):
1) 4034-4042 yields 74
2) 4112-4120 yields 66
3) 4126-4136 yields 84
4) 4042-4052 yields 88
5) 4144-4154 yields 87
